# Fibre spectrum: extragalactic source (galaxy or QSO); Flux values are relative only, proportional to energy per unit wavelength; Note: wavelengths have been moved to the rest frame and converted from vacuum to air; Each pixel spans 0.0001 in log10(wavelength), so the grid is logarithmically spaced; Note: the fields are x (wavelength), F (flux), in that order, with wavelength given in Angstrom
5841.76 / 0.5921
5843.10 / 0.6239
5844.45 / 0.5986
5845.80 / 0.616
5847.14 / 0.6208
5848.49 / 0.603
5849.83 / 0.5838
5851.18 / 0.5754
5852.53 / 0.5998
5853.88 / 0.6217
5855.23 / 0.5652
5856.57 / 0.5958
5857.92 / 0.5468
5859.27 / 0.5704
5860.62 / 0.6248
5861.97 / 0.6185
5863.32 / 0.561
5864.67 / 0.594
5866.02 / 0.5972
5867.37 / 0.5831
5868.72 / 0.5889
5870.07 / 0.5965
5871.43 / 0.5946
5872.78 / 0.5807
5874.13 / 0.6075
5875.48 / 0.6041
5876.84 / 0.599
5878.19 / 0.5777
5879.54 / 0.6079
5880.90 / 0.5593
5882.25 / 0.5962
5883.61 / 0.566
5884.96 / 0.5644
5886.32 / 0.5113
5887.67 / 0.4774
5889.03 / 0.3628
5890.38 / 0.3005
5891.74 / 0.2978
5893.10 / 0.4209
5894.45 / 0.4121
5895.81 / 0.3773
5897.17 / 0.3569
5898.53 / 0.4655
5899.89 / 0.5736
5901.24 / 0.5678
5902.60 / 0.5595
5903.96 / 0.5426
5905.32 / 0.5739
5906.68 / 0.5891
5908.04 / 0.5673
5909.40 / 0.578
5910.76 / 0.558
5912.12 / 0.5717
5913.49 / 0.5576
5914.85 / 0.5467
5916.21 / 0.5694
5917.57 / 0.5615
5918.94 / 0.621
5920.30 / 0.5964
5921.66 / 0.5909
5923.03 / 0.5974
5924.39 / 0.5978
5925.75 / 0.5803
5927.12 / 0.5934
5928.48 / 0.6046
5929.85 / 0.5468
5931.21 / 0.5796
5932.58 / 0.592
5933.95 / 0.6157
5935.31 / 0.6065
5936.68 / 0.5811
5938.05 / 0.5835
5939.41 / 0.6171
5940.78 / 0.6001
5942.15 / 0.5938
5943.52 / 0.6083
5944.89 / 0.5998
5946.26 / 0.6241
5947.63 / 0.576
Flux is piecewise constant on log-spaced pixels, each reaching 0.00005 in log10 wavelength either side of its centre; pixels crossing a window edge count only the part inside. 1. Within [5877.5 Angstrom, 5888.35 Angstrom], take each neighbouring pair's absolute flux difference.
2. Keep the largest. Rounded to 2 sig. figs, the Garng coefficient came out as 0.053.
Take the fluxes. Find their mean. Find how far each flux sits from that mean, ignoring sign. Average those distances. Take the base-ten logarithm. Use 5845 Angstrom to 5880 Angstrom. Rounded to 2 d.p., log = -1.81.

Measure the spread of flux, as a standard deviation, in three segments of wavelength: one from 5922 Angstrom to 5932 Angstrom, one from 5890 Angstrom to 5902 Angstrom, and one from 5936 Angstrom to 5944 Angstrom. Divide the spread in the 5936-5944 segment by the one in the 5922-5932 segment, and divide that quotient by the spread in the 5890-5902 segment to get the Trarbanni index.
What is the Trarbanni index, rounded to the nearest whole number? 7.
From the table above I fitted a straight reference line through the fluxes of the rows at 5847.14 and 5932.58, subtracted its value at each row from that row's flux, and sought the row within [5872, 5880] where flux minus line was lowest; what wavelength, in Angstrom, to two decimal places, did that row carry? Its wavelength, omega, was 5878.19 Angstrom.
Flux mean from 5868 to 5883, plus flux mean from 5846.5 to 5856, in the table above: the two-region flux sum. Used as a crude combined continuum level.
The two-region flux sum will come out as 1.19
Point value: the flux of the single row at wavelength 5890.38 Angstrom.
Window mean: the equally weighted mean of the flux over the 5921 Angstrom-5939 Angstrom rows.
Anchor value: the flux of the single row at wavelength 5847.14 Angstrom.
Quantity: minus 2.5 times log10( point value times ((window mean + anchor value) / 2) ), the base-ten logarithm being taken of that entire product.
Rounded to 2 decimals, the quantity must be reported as 1.85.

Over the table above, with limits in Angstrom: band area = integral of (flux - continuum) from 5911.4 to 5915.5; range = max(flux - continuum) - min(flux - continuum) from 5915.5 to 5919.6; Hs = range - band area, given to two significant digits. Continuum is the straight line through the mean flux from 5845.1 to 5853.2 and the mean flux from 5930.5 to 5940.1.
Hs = 0.22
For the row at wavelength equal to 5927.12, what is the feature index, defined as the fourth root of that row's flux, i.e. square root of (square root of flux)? 0.878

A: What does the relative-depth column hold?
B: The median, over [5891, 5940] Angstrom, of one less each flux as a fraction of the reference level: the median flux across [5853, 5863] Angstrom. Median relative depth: 0.04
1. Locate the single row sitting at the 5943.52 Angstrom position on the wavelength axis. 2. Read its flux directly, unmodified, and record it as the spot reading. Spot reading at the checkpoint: 0.6083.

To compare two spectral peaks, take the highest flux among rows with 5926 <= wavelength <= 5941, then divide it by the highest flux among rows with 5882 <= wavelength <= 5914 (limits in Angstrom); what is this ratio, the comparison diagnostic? 1.04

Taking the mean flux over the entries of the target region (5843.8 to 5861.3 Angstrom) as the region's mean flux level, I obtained 0.594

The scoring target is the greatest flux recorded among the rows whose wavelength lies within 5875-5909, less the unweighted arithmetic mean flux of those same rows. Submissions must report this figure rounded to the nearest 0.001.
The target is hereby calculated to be 0.103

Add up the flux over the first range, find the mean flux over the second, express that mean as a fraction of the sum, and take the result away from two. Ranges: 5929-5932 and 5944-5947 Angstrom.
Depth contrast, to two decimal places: 1.46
